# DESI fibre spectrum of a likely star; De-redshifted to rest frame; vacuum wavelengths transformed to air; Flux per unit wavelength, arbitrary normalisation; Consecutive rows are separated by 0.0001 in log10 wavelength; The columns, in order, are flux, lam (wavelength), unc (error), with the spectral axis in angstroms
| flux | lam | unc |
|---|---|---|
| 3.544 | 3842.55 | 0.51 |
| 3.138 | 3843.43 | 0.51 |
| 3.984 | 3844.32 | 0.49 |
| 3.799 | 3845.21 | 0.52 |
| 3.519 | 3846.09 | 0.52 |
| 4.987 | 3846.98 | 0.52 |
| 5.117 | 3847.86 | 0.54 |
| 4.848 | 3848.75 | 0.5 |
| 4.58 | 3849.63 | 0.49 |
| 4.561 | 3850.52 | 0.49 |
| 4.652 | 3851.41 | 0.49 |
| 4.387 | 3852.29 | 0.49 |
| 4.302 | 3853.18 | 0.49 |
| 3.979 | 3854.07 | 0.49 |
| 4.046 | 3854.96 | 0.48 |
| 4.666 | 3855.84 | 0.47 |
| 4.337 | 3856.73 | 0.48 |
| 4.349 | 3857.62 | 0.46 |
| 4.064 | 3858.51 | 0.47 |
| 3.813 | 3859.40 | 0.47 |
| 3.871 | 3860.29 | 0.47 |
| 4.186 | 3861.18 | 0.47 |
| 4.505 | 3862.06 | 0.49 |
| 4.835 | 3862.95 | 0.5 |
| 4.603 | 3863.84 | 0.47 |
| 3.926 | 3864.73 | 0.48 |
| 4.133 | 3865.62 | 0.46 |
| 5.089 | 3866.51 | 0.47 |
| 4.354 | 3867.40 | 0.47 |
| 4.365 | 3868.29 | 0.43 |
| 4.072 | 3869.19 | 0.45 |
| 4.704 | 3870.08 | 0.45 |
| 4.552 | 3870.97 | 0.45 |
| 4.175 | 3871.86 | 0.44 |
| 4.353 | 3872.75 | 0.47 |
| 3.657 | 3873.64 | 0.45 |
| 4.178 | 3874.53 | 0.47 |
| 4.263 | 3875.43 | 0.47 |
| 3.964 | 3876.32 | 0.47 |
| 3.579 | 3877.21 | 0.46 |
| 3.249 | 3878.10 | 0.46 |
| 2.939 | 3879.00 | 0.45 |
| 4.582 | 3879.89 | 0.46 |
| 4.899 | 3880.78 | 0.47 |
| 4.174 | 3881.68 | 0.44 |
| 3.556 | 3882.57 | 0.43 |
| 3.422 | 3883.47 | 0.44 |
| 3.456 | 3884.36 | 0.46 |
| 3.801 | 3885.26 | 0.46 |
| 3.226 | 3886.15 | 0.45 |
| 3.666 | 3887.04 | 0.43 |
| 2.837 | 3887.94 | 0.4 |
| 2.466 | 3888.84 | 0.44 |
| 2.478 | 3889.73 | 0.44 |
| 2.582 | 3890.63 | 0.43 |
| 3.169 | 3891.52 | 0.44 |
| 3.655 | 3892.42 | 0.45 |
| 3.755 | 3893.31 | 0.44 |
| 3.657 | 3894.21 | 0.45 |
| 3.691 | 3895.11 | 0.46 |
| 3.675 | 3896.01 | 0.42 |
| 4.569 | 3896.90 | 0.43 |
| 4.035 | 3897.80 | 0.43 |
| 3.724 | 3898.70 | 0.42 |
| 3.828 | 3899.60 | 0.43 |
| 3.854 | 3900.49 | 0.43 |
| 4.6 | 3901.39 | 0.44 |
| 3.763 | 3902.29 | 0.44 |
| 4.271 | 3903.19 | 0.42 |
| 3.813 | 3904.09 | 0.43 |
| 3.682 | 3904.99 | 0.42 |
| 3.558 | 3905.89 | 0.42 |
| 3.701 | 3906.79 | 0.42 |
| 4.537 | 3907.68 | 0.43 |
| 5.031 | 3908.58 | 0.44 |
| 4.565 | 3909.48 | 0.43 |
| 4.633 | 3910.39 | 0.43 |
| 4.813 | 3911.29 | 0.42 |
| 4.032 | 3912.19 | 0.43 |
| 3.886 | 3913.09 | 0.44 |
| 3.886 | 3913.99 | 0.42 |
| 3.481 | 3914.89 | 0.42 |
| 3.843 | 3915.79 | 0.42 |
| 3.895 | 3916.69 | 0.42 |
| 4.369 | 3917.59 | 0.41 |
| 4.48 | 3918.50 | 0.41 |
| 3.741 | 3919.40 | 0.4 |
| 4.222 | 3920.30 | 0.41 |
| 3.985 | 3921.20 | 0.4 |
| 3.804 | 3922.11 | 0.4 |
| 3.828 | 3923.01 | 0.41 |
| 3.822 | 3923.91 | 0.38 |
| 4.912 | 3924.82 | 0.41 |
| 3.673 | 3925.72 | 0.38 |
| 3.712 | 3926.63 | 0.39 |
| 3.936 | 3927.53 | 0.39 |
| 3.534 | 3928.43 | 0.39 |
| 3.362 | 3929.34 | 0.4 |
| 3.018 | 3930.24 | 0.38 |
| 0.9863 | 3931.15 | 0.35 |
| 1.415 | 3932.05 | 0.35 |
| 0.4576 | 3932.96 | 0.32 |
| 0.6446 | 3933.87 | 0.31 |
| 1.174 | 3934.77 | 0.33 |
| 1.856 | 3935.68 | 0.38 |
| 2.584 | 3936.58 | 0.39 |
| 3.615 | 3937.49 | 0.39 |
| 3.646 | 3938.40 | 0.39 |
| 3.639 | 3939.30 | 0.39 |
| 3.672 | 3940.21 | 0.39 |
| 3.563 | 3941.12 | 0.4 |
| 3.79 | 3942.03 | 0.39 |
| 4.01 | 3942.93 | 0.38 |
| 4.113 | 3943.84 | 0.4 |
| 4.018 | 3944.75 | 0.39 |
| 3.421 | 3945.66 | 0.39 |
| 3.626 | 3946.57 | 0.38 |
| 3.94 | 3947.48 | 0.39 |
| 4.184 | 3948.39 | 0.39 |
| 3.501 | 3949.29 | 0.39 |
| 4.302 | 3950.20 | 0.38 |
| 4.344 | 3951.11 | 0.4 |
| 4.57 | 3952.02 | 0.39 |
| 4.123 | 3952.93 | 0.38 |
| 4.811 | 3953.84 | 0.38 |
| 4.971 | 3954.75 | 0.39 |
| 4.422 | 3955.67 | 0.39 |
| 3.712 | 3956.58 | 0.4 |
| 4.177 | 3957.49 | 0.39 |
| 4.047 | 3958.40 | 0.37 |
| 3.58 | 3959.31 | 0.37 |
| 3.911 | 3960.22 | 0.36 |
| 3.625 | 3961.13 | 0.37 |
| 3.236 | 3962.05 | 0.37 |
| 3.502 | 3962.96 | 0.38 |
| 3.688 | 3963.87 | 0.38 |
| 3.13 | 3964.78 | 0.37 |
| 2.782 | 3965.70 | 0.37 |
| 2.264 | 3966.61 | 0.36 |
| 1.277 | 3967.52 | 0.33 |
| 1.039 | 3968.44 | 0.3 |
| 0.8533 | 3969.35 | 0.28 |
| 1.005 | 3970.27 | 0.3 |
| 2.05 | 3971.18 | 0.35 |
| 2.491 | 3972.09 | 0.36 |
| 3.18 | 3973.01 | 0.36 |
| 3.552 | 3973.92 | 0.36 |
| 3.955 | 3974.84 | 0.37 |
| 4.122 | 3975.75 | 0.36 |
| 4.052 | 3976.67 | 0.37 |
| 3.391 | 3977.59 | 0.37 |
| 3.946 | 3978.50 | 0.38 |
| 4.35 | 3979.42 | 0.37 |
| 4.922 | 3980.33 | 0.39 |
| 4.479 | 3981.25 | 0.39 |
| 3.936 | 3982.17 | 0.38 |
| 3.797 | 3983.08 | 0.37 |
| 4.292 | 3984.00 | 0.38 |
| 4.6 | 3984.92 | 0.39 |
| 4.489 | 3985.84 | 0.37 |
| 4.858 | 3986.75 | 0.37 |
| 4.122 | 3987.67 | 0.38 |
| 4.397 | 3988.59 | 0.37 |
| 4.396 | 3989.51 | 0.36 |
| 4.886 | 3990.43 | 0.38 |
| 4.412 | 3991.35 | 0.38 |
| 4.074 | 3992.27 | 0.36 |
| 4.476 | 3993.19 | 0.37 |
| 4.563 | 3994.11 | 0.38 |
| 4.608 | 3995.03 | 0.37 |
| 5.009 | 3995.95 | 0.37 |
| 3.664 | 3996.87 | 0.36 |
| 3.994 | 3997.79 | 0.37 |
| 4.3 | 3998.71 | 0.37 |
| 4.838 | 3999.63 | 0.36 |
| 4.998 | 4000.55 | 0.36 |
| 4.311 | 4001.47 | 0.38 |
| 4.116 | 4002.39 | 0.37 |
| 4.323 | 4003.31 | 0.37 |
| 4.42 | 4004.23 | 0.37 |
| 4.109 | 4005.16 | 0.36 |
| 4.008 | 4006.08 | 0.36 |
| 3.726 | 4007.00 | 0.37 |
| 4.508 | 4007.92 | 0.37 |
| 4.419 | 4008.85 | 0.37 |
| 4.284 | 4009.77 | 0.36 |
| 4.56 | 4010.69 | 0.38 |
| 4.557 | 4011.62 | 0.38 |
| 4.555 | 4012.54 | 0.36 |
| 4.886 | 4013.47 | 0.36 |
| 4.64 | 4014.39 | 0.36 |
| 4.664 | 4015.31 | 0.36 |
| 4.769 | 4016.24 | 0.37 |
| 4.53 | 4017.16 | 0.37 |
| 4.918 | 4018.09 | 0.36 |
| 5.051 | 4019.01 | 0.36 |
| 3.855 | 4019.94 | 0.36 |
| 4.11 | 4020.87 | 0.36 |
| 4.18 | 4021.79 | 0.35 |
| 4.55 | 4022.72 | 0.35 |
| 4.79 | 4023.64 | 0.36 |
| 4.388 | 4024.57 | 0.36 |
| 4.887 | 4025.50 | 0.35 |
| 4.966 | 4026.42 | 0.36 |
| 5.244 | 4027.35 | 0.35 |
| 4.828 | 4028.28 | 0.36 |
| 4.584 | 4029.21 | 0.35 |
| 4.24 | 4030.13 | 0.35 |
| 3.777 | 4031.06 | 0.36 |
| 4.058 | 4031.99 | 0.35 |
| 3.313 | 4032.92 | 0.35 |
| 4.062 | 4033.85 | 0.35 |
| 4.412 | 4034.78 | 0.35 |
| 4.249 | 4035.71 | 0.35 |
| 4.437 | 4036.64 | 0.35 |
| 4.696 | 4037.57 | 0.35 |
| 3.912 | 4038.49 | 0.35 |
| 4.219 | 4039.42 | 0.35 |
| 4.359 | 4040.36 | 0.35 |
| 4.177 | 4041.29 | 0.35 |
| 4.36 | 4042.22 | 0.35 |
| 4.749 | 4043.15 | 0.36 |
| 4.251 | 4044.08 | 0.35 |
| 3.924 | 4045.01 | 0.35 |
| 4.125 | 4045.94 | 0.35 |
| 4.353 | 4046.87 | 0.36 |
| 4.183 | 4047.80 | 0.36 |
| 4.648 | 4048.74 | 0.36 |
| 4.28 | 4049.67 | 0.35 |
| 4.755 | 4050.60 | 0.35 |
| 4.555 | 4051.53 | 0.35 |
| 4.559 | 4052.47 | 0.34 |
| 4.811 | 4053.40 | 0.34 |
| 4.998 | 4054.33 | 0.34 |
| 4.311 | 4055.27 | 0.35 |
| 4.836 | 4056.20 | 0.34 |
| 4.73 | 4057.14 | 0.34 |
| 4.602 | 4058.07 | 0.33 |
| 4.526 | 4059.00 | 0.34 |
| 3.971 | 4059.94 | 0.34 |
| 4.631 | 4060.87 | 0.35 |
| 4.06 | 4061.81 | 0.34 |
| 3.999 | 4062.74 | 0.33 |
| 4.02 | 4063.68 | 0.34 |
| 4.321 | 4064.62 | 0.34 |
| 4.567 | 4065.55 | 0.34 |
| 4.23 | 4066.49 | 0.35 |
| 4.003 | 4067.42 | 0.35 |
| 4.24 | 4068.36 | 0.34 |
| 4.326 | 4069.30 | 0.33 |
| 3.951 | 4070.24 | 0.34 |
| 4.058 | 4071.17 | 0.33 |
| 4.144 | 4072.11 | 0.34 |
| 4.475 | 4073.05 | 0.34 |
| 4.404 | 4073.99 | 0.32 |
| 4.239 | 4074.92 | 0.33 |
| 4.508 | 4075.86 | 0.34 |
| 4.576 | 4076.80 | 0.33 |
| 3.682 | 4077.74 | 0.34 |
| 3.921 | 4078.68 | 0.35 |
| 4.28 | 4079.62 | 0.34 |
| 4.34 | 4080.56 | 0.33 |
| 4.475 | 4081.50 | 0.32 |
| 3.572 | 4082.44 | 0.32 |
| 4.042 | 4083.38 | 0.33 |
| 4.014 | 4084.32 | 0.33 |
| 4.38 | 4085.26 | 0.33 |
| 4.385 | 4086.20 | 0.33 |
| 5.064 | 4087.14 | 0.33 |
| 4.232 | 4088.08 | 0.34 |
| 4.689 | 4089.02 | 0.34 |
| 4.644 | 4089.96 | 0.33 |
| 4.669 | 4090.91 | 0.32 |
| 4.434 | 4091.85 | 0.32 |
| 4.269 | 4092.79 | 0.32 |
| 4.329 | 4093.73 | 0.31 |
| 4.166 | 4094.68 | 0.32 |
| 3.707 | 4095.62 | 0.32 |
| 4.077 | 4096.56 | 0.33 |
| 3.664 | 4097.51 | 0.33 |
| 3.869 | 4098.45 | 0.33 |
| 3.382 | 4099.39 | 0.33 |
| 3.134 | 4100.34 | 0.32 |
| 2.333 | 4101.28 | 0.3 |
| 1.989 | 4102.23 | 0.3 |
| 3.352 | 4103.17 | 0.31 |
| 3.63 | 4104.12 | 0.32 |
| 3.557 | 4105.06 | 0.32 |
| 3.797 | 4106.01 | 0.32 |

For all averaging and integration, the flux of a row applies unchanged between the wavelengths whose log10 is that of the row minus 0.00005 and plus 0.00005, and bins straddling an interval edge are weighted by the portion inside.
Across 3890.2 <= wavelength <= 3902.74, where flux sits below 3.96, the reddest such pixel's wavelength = 3902.29 angstroms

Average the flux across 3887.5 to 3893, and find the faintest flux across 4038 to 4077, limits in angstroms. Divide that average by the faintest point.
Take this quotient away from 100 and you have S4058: 99.3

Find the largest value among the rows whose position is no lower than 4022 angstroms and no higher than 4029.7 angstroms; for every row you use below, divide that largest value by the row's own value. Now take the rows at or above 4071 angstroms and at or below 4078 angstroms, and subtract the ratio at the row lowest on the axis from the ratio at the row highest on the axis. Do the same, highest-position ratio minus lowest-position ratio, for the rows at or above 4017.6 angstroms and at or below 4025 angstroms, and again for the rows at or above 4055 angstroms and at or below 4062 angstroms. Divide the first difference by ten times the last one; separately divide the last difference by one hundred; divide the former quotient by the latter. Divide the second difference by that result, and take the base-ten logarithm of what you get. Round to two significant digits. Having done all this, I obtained -3.3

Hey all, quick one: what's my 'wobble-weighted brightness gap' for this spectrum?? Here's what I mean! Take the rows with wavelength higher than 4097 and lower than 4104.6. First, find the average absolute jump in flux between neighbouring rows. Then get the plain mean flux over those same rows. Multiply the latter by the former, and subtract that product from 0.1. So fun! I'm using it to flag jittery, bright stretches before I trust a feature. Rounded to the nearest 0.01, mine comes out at -1.59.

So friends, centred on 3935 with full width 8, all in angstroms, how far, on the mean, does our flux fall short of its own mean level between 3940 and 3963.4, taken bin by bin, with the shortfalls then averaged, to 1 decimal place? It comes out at 2.1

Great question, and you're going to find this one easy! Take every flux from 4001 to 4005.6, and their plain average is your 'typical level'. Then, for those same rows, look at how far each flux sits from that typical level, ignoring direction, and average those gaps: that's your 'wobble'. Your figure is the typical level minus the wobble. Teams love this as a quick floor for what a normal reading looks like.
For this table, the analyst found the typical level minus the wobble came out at 4.14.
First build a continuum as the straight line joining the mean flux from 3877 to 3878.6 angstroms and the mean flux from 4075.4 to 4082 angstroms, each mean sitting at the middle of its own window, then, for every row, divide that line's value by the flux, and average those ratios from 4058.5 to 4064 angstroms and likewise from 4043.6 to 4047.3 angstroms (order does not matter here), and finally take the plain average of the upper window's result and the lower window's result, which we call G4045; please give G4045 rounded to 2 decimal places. 0.99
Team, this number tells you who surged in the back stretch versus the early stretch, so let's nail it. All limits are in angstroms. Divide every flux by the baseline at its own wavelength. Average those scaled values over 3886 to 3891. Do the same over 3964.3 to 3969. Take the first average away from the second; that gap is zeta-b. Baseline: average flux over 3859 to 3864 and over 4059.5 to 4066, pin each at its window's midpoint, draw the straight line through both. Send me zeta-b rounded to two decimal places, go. -0.18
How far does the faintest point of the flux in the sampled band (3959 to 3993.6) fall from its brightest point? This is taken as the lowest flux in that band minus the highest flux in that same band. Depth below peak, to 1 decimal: -4.1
